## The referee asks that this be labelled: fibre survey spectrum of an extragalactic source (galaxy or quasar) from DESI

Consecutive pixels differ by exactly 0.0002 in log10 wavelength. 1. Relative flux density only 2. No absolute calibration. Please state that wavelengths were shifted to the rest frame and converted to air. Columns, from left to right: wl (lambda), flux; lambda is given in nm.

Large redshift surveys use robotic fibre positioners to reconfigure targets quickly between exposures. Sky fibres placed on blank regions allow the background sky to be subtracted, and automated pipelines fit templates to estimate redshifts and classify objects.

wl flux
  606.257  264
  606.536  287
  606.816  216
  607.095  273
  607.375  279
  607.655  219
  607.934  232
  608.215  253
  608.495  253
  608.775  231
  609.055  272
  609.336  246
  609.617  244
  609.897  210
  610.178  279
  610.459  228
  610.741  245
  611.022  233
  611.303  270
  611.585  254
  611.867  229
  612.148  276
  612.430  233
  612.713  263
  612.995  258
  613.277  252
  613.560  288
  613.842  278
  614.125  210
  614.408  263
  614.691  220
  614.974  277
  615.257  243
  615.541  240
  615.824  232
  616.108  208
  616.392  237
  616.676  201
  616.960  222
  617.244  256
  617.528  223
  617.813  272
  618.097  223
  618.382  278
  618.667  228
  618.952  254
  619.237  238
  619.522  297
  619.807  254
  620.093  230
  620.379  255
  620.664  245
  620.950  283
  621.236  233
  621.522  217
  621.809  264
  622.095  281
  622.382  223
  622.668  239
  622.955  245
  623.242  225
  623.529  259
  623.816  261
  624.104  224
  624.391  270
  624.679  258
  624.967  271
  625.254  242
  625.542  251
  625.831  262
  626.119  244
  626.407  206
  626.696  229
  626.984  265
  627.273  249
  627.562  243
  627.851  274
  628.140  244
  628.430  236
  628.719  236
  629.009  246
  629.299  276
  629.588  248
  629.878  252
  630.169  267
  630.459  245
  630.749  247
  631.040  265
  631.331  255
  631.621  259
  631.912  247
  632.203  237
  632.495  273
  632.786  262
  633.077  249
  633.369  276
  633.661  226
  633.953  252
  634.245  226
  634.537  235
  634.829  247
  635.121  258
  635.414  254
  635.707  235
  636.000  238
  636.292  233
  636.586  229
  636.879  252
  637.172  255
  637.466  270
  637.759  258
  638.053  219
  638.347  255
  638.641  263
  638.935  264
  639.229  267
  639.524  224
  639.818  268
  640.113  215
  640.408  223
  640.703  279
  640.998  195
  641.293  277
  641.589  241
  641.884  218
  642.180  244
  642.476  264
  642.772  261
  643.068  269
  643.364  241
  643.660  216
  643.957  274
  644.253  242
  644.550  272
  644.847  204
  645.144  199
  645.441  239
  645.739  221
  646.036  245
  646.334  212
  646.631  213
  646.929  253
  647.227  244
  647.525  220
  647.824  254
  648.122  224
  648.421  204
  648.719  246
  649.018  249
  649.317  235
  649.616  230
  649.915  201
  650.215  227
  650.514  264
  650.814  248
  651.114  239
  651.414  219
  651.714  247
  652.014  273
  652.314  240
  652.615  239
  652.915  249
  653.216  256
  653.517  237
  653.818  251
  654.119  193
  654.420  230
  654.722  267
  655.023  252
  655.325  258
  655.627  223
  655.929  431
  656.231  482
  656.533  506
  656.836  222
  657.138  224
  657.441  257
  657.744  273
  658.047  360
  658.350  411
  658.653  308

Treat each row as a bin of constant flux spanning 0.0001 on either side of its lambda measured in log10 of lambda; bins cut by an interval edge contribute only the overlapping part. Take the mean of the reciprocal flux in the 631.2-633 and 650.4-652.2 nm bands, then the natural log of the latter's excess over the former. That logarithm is -9.0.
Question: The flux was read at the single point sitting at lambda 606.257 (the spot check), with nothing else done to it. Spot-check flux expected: 264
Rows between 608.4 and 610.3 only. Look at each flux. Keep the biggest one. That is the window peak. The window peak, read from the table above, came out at 279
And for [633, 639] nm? 276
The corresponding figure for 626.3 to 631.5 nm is 276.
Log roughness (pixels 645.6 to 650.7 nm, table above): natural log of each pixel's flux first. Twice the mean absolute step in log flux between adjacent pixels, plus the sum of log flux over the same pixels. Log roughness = 92.7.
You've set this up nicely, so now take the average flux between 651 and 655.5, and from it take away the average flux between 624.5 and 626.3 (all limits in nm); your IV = -11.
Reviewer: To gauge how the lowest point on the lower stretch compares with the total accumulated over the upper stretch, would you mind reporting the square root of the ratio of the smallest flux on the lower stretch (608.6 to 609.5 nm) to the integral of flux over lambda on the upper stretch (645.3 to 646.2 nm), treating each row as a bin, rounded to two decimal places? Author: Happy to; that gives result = 1.05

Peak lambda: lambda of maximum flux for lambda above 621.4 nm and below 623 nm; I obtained 622.095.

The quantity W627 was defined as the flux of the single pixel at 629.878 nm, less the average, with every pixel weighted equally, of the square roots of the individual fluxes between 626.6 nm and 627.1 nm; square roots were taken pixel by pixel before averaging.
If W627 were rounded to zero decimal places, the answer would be 236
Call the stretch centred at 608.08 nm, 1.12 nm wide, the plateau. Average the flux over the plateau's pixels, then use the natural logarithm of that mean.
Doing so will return 5.48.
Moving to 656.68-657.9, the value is 5.50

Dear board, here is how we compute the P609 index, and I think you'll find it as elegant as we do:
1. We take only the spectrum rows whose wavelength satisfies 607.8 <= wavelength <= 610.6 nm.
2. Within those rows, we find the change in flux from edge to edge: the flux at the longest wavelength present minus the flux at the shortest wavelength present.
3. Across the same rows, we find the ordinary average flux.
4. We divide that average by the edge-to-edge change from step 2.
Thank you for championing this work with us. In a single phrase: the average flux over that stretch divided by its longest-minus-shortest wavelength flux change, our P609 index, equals -61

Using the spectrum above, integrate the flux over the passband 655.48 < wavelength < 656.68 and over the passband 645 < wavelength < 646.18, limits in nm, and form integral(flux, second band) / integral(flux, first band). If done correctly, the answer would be 0.54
